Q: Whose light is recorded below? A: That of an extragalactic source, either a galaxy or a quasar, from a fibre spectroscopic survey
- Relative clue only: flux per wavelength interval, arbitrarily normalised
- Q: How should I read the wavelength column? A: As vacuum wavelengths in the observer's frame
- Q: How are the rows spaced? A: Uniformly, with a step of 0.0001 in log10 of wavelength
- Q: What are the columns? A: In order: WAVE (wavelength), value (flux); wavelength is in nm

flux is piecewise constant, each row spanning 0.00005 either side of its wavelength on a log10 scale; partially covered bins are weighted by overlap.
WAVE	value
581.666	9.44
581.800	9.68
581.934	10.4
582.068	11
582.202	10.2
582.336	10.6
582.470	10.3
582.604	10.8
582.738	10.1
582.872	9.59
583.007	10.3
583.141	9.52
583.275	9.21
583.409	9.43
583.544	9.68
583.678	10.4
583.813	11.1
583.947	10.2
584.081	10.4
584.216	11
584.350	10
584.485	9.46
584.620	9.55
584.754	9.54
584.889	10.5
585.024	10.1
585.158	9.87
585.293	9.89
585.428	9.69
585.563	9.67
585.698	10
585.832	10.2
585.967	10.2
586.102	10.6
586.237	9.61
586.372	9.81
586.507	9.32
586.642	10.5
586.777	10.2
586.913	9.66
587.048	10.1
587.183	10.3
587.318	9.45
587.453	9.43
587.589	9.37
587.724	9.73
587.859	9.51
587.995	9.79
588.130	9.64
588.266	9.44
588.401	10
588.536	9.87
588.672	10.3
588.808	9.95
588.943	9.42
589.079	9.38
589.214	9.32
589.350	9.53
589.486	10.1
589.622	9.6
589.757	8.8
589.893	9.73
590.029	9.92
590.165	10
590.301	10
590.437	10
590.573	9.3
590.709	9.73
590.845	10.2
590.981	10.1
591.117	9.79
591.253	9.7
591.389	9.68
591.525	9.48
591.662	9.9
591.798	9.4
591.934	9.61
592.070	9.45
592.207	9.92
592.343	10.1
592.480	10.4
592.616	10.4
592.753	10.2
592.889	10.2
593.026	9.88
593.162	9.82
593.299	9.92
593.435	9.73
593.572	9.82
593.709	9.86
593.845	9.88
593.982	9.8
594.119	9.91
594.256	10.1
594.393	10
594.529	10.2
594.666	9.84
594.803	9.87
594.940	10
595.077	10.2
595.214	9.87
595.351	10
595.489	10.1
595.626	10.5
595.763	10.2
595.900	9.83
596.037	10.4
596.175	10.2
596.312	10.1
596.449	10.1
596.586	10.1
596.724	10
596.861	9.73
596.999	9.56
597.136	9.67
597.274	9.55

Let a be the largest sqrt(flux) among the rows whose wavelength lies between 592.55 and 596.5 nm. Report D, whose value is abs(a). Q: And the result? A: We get 3.24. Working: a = 3.24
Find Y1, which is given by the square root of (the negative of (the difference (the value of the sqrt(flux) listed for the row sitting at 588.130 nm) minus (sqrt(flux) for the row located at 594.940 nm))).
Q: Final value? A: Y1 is 0.24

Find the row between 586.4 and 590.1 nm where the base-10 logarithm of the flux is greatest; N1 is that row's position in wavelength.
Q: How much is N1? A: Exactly 586.642 nm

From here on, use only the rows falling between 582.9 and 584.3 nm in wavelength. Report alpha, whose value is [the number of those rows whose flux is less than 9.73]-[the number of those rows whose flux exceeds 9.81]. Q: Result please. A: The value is -2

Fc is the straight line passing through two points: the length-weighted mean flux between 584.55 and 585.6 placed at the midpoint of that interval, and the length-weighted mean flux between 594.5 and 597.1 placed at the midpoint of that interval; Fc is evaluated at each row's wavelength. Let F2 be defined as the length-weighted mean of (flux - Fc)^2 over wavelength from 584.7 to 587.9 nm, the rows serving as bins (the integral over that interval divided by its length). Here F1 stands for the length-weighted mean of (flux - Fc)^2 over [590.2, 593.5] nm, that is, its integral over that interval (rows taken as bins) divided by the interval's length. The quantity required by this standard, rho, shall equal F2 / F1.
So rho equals 1.5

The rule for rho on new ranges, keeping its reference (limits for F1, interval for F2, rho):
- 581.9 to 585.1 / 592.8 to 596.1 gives 0.1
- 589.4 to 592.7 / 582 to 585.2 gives 2.6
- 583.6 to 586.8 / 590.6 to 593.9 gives 0.3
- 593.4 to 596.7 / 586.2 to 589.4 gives 4.5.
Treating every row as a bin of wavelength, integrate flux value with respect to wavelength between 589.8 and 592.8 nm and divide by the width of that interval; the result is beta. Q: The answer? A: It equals 9.9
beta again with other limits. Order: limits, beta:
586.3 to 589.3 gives 9.7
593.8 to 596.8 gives 10.1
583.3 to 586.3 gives 10.0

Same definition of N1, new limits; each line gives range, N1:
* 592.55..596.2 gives 595.626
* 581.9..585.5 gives 583.813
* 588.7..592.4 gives 590.845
